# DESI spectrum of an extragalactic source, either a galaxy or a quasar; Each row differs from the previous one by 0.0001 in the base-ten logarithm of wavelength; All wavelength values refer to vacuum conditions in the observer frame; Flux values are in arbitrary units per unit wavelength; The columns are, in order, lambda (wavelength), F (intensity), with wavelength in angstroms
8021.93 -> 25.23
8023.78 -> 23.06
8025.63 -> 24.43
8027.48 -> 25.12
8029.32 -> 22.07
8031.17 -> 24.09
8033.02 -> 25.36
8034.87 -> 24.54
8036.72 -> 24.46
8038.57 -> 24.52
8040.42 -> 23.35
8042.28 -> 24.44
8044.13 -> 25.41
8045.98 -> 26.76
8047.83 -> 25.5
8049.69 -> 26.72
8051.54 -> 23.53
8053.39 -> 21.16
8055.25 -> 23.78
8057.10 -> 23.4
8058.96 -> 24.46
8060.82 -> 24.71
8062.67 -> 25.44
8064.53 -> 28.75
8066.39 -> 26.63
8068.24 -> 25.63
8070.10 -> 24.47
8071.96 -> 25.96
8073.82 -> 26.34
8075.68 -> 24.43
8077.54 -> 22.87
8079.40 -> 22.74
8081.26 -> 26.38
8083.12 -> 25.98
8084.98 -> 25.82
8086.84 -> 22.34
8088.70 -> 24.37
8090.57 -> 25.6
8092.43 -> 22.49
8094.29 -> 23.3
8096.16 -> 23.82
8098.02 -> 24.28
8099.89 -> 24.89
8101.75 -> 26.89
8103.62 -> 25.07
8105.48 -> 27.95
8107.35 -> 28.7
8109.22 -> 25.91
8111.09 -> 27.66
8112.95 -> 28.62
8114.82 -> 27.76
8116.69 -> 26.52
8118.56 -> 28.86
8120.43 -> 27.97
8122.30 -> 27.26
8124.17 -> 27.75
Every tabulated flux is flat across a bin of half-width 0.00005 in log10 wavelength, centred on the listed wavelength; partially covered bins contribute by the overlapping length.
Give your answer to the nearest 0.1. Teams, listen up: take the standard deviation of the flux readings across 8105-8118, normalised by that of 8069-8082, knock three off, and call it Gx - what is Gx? -2.3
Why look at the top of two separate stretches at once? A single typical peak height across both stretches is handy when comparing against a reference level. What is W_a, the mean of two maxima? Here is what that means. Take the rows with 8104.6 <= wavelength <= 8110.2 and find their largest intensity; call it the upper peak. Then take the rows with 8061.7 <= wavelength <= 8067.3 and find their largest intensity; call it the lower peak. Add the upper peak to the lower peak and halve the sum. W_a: 28.7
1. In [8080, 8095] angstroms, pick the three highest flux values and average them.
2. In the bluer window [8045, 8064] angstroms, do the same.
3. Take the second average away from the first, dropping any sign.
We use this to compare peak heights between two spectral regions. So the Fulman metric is 0.3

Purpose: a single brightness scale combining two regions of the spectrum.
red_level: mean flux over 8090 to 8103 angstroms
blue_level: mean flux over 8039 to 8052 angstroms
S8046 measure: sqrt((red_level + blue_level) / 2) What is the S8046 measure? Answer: 4.98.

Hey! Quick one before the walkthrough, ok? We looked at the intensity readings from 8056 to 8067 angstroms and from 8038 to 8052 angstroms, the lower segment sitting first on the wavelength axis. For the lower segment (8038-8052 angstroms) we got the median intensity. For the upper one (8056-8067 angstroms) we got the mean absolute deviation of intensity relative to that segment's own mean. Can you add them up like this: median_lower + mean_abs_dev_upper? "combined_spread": 26.4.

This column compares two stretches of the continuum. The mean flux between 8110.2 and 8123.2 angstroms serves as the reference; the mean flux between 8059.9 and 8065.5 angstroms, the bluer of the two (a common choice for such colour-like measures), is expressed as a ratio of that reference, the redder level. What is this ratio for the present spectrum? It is 0.95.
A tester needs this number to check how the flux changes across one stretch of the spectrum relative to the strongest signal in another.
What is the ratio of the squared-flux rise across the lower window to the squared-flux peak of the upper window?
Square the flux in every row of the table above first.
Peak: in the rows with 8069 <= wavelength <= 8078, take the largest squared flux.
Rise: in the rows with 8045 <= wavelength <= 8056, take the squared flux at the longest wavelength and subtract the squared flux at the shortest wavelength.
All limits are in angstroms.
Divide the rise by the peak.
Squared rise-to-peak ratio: -0.22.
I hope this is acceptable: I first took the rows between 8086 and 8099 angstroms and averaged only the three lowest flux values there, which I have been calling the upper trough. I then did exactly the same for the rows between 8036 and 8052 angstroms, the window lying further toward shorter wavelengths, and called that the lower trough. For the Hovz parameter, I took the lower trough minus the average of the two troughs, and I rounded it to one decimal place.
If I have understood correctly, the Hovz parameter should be 0.5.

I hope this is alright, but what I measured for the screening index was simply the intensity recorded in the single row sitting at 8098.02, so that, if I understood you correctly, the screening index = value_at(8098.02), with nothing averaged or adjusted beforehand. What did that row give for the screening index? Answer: 24.28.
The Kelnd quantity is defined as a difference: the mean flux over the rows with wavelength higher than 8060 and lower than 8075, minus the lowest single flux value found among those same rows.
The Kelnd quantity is 1.5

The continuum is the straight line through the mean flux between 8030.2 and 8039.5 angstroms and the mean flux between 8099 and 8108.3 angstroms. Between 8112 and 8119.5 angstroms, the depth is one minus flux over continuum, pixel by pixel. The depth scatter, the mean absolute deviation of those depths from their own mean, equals 0.030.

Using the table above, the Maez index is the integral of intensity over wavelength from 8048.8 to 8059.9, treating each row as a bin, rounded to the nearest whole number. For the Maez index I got 265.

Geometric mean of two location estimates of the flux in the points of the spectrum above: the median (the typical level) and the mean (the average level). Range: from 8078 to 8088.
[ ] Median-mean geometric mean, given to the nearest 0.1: 25.2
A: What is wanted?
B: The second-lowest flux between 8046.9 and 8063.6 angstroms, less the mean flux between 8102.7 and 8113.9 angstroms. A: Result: -3.9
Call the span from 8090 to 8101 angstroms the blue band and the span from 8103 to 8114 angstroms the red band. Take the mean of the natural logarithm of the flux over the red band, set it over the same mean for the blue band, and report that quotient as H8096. 1.040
